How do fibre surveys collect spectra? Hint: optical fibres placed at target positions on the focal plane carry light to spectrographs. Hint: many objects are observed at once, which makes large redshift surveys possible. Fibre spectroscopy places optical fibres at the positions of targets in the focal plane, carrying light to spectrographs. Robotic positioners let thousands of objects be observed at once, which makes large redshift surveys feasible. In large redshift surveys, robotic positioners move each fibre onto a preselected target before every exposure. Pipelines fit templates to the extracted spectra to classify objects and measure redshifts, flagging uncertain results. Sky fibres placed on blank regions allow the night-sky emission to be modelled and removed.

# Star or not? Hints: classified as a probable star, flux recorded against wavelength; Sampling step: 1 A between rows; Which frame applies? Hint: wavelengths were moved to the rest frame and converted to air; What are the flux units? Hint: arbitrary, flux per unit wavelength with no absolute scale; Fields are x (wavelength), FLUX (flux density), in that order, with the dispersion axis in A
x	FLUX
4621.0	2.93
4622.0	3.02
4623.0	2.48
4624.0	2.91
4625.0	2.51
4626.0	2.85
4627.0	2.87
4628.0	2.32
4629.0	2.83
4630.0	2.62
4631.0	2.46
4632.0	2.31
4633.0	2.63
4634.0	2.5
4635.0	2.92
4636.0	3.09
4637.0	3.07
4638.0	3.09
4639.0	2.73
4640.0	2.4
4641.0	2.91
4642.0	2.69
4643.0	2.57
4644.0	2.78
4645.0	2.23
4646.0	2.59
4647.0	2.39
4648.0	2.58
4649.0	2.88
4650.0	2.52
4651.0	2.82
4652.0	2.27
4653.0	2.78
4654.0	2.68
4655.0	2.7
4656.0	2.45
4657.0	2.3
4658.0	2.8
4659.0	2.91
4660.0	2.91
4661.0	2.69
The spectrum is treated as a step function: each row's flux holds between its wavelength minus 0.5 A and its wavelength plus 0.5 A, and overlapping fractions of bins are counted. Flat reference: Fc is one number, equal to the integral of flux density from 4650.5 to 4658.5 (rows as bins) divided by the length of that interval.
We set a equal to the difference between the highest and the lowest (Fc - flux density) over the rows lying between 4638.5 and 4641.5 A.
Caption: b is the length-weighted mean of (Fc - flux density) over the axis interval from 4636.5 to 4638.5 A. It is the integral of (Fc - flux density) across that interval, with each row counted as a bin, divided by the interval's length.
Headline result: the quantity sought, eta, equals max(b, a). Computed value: 0.51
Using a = 0.51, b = -0.5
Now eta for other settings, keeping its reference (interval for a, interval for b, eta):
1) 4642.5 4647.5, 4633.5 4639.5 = 0.55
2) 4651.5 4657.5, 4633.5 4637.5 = 0.51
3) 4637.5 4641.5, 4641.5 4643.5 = 0.69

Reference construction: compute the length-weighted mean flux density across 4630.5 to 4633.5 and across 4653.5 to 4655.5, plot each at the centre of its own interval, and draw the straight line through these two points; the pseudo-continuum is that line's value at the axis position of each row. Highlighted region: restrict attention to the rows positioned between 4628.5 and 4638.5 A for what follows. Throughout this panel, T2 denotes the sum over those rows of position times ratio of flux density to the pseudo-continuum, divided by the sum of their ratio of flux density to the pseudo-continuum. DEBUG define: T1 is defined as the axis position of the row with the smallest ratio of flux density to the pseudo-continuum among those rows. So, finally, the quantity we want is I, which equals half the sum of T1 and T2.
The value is 4632.8 A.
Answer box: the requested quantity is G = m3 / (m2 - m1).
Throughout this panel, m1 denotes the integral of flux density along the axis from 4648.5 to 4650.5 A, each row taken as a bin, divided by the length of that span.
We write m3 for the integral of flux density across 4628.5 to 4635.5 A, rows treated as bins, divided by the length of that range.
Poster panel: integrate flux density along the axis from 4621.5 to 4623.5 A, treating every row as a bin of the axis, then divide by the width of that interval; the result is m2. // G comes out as 52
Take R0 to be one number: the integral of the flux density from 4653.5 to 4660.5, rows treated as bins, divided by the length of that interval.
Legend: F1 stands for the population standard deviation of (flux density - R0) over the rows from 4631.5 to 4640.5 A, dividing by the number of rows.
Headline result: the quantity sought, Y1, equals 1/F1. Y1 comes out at 3.5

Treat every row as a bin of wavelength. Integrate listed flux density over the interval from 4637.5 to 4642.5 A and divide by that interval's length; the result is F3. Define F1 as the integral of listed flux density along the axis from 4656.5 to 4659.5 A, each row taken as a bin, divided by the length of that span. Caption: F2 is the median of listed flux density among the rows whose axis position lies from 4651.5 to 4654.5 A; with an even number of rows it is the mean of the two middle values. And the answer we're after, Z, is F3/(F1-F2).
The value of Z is -276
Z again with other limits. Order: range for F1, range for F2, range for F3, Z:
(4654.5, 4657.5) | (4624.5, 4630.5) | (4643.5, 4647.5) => -10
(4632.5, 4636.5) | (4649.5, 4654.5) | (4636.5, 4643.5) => 26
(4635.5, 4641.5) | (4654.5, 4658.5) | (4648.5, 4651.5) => 9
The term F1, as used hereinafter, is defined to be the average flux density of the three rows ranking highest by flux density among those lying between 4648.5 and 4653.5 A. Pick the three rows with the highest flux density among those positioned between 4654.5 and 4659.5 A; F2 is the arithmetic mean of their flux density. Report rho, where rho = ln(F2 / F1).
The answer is -0.008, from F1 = 2.83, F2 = 2.80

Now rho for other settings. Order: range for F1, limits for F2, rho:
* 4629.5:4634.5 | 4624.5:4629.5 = 0.098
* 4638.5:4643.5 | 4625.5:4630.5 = 0.026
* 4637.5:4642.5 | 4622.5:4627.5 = -0.012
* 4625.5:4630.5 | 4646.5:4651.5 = -0.032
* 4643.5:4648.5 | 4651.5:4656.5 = 0.026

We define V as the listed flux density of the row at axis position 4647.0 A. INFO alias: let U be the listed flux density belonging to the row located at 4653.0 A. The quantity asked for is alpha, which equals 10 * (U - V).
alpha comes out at 4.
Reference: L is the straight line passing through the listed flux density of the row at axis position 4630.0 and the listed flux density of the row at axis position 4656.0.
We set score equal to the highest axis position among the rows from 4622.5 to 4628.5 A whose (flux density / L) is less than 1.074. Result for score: 4628.0 A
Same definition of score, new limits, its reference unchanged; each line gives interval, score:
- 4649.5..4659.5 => 4657.0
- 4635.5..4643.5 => 4643.0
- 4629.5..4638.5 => 4634.0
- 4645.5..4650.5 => 4650.0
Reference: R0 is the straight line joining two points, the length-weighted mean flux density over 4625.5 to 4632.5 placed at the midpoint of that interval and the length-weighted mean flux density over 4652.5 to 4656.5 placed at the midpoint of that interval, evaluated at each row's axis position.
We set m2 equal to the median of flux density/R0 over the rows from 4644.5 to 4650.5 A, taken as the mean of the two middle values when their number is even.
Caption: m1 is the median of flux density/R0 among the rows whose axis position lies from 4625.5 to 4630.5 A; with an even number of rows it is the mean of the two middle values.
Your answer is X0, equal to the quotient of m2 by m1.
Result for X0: 0.89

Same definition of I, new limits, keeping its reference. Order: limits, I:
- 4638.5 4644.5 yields 4640.8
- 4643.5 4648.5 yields 4645.5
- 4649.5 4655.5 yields 4652.3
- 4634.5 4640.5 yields 4638.7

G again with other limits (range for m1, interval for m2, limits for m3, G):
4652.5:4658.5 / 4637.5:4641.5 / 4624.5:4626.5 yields 16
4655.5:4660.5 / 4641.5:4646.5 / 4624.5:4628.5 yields -26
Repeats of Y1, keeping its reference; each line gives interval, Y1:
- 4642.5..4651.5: 5.1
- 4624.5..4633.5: 4.9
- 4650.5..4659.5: 4.5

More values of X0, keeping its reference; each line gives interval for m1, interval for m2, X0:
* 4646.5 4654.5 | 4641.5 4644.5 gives 1.03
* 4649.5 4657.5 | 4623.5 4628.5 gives 1.12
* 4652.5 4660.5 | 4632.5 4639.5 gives 1.08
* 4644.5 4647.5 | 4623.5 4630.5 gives 1.20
